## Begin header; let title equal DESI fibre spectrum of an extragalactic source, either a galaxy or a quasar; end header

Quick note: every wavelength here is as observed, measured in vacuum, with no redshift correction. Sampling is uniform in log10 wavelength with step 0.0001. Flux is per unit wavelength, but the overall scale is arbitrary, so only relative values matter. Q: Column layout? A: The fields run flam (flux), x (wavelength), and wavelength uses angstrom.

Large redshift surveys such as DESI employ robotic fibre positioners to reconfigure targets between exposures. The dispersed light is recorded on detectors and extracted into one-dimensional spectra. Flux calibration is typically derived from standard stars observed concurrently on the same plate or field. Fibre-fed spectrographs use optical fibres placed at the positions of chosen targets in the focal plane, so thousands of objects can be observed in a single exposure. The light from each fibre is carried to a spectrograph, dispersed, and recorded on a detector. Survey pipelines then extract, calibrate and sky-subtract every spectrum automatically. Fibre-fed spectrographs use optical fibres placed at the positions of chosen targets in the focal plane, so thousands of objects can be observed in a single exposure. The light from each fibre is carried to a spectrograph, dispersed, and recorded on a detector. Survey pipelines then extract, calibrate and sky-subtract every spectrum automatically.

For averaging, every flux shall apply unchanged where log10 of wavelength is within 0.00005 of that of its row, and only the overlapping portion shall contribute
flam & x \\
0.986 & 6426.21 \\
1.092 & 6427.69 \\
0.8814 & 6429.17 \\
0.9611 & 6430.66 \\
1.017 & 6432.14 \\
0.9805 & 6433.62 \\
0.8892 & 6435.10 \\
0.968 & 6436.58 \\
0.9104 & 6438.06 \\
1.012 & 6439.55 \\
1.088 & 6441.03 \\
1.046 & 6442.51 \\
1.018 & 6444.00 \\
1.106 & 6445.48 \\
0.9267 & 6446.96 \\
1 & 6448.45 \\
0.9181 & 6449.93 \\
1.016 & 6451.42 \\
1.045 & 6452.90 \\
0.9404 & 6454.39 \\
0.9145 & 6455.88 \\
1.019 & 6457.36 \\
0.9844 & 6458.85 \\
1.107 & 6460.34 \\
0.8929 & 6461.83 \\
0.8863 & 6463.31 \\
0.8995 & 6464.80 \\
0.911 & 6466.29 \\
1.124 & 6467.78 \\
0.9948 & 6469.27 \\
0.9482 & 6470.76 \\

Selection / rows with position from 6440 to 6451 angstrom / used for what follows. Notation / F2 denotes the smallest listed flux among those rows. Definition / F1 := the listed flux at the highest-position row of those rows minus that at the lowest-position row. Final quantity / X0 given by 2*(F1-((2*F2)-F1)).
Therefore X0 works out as -4.35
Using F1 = -0.17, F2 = 0.9181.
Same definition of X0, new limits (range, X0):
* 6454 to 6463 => -3.76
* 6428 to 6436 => -3.49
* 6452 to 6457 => -4.18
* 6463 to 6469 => -2.59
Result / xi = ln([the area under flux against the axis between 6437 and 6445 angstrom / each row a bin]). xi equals 2.10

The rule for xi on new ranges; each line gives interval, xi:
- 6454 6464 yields 2.27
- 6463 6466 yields 0.99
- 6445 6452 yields 1.93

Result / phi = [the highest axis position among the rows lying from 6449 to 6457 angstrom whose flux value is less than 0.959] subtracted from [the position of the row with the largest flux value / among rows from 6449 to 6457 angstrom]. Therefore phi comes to -3.0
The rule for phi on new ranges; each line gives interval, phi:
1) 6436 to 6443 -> 3.0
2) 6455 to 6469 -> 1.5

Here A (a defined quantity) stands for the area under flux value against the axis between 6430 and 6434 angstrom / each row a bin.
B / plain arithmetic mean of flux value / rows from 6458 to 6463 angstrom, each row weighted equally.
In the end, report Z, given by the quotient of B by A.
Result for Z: 0.25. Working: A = 3.95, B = 0.99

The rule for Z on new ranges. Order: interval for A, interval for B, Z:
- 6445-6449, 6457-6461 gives 0.26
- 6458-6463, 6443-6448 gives 0.21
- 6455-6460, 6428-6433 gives 0.19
